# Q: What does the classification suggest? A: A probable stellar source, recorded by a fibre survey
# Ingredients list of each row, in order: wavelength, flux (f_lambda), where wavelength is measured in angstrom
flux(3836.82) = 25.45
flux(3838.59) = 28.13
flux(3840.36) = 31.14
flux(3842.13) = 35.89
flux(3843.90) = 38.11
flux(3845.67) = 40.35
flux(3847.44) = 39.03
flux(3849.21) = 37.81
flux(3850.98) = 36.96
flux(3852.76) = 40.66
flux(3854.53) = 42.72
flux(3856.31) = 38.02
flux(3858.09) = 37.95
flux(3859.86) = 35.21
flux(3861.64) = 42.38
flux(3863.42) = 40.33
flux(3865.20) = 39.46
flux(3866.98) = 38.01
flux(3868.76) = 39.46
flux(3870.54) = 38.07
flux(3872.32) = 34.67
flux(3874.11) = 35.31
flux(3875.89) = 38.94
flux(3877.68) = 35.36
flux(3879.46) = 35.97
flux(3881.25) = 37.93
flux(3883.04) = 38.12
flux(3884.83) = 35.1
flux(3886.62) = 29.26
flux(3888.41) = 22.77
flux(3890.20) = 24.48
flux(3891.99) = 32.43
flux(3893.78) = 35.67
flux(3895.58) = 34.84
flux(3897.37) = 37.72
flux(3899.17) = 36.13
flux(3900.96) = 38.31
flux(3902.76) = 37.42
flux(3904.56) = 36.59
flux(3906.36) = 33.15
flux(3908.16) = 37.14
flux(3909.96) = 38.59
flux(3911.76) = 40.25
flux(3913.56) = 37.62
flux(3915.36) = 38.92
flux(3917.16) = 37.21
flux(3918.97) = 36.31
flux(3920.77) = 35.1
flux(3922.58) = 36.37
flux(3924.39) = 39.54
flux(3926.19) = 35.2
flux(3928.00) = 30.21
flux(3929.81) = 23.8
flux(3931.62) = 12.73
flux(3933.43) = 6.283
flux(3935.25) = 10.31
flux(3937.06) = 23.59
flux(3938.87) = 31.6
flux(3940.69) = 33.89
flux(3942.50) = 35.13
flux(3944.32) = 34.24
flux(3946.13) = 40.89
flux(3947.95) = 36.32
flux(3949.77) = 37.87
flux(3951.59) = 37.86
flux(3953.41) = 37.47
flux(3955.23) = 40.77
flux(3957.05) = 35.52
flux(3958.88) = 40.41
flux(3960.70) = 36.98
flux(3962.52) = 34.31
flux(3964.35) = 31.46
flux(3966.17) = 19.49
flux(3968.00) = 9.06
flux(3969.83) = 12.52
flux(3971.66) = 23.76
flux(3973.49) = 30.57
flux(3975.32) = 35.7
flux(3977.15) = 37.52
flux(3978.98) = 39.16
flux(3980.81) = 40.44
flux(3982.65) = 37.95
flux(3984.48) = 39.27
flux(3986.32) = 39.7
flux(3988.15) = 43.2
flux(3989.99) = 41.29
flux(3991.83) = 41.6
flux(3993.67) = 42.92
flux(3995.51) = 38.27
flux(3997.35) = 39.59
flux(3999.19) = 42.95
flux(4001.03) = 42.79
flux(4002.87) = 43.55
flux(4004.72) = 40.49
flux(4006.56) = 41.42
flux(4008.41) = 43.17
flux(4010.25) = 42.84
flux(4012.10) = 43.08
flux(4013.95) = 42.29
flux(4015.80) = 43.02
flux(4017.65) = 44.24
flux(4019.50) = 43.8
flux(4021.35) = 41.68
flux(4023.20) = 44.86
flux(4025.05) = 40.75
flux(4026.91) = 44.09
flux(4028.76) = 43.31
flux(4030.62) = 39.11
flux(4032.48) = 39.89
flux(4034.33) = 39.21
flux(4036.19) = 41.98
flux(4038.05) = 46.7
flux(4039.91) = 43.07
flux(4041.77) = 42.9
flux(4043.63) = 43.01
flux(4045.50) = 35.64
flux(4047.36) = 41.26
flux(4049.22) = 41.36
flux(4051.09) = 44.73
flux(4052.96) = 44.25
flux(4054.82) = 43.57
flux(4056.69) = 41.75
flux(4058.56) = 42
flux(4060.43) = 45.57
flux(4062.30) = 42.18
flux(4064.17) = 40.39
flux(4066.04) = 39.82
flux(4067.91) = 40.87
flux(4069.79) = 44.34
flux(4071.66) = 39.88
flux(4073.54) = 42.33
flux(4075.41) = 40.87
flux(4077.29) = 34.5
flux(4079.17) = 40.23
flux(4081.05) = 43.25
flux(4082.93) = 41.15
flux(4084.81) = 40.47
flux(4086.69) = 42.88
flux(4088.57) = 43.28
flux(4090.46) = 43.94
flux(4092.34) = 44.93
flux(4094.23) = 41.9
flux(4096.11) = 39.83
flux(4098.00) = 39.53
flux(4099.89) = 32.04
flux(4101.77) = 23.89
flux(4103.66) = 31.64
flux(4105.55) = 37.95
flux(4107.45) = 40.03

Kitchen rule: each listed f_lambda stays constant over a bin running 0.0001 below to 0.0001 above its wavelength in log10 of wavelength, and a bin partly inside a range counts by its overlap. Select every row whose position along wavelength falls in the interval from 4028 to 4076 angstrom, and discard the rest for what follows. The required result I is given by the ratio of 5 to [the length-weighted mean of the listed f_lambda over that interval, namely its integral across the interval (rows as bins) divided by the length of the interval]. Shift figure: 0.12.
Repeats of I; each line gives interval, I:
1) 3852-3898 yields 0.14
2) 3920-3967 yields 0.16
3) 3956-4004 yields 0.14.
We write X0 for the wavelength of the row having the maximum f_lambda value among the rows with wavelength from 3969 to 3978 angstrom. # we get 3977.15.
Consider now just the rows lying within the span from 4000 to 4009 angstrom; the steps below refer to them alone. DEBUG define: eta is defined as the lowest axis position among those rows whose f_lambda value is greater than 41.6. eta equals 4001.03 angstrom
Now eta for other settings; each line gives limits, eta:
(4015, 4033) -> 4015.80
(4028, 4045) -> 4028.76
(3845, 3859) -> 3854.53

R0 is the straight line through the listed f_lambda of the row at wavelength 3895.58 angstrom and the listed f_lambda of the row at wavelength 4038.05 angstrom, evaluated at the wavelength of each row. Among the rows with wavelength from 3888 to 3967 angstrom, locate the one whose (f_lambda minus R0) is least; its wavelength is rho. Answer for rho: 3933.43 angstrom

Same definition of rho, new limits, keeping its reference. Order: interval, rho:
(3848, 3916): 3888.41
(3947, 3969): 3968.00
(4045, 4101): 4099.89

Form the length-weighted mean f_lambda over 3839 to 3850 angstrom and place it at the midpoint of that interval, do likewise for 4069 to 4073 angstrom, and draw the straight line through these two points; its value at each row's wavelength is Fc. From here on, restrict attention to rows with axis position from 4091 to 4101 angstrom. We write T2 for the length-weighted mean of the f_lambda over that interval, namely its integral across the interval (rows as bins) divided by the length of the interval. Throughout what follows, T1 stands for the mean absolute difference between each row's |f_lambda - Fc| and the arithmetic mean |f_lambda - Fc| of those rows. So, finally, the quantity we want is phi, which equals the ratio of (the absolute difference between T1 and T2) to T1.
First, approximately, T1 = 2.7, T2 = 39.6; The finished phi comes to 14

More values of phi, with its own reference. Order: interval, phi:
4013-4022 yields 52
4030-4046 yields 28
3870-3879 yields 67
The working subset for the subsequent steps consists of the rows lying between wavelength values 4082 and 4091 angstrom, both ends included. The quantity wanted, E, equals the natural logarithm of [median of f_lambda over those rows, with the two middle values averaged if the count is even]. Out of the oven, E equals 3.76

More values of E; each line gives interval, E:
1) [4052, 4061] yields 3.77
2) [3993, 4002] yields 3.76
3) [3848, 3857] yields 3.64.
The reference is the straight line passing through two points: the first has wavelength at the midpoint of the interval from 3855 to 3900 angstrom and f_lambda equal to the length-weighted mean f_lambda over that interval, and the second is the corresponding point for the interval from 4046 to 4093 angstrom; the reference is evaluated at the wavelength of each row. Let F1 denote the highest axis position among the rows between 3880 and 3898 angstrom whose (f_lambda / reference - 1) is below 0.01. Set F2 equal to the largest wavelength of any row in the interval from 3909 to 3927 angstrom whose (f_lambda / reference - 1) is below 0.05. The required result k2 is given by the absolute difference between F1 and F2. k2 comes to 30.6 angstrom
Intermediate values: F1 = 3895.58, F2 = 3926.19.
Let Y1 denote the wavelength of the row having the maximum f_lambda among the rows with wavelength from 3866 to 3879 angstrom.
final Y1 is 3868.76 angstrom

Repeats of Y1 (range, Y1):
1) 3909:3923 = 3911.76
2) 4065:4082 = 4069.79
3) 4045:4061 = 4060.43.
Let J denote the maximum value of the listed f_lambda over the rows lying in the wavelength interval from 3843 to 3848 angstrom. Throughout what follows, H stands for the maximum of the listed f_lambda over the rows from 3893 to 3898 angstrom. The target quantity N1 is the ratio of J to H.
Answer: 1.07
